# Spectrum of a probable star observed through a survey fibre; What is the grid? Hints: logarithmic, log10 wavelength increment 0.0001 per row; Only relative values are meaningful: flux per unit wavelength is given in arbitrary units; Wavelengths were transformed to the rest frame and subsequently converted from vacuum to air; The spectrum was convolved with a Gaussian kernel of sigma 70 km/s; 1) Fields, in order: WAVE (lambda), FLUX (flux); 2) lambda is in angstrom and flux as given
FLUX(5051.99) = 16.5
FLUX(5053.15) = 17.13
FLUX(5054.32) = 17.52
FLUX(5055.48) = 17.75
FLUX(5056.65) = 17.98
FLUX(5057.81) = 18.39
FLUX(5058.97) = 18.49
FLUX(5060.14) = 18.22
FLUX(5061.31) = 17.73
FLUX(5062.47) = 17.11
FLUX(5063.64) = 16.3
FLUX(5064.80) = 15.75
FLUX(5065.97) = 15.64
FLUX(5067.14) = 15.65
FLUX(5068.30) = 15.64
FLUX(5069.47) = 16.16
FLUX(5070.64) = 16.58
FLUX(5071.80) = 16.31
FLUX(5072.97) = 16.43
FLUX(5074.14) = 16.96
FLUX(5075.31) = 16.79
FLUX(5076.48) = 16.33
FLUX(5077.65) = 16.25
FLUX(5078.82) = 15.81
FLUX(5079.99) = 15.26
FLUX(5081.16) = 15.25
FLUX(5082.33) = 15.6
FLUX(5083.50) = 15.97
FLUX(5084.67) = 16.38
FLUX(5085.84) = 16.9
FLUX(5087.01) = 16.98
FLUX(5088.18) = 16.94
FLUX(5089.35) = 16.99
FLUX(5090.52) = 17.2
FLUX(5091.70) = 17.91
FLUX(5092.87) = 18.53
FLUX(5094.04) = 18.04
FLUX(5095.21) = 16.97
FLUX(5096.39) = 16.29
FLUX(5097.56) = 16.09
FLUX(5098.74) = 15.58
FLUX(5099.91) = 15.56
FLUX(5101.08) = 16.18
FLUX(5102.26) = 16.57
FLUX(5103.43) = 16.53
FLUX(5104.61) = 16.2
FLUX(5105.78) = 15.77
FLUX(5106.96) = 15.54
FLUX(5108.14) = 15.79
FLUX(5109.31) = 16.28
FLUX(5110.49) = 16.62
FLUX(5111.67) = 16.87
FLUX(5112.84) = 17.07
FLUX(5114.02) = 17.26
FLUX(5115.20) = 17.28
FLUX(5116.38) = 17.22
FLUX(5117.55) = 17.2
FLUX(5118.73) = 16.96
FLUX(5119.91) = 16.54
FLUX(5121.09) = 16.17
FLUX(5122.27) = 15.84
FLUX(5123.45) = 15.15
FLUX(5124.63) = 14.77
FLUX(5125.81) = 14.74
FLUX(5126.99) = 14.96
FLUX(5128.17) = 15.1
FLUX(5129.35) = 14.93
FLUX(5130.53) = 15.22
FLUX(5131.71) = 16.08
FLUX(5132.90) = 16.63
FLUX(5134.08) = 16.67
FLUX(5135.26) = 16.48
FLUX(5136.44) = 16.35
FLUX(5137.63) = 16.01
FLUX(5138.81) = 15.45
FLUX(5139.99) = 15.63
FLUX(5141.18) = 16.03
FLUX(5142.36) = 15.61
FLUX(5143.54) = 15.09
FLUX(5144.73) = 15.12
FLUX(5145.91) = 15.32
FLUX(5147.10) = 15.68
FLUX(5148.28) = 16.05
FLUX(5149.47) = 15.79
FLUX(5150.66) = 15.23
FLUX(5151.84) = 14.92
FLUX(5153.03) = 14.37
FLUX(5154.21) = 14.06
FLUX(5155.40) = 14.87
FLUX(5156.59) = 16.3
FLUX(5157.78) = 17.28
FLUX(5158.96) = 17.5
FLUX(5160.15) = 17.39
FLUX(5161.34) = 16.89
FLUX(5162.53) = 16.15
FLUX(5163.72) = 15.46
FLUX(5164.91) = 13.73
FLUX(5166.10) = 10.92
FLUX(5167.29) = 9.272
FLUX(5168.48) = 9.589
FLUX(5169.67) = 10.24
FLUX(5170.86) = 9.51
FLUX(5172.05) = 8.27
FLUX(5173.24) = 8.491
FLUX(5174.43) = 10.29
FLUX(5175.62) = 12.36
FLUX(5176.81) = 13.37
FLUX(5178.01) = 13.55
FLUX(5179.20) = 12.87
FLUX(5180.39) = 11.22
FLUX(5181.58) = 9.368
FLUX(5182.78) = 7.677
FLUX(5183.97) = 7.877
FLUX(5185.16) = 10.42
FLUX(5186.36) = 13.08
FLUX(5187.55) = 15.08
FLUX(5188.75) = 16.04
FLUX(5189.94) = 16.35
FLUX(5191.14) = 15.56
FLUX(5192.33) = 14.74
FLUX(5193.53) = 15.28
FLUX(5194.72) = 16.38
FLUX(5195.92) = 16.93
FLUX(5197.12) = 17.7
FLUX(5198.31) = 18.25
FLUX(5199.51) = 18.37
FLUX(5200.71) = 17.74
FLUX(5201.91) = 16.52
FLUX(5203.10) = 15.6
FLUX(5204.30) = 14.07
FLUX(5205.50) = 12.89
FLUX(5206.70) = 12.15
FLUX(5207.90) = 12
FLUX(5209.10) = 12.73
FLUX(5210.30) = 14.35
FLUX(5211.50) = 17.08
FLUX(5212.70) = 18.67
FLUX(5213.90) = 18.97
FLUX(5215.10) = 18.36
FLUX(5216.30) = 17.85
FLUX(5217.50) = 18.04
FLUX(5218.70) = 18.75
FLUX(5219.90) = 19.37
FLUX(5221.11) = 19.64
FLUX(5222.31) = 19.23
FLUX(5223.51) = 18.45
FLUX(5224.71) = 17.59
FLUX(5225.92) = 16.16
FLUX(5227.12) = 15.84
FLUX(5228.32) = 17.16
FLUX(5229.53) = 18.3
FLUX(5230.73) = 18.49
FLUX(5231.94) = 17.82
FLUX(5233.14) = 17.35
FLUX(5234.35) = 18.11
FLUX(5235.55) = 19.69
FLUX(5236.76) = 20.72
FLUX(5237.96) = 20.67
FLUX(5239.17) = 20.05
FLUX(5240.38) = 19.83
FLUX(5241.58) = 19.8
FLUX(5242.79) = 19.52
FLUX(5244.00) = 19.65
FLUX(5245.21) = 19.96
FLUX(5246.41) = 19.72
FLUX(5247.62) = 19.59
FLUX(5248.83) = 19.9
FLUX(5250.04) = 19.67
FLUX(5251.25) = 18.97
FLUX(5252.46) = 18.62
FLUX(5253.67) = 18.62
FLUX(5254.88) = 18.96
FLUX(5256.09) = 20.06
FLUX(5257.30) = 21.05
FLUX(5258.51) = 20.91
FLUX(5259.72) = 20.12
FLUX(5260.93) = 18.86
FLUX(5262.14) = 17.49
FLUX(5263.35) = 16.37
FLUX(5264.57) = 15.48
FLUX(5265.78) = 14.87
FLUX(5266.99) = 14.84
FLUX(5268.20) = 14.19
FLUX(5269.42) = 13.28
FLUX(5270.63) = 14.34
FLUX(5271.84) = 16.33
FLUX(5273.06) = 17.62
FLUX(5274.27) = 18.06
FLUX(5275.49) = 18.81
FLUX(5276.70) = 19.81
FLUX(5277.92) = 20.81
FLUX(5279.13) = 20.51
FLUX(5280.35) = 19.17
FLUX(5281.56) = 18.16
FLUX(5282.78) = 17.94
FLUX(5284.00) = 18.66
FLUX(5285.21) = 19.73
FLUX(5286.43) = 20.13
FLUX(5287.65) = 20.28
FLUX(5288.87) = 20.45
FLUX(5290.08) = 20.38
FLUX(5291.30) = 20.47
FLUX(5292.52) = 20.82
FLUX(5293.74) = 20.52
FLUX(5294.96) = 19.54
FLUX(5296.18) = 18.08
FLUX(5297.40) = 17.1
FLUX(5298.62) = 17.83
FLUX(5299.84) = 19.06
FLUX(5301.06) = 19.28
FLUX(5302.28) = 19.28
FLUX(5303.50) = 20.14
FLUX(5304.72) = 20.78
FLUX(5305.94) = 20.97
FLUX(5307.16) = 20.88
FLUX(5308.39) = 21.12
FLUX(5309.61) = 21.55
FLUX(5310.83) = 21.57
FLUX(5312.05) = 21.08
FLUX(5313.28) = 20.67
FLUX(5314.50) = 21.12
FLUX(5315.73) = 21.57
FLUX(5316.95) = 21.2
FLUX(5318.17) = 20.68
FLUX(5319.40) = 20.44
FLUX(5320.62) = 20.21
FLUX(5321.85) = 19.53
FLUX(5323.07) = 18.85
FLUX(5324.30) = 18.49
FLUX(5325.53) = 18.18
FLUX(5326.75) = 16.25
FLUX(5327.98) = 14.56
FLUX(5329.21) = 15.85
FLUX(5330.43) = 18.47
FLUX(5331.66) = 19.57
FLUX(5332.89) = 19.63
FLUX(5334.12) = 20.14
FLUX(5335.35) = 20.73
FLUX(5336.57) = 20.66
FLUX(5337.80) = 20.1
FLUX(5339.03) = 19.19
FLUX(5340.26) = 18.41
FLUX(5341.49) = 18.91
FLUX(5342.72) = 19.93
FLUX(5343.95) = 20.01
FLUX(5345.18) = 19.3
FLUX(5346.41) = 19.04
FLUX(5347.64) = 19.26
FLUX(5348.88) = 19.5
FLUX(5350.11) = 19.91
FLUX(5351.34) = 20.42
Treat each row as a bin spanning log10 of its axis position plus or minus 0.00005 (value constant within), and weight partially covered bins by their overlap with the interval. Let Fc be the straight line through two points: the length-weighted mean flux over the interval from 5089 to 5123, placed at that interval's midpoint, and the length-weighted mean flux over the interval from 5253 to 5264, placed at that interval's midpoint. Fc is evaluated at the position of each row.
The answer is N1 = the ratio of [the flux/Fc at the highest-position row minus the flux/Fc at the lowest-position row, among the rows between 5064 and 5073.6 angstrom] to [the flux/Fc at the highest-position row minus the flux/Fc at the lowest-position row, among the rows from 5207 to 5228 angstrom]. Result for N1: 0.2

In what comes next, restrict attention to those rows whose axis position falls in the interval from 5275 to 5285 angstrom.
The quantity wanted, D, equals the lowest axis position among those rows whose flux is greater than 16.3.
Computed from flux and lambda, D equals 5275.49 angstrom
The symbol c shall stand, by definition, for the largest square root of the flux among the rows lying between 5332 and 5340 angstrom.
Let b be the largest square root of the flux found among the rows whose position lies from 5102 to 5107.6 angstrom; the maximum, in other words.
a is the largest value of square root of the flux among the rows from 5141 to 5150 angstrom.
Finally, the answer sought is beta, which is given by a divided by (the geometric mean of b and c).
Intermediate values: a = 4.01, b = 4.1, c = 4.55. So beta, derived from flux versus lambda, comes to 0.93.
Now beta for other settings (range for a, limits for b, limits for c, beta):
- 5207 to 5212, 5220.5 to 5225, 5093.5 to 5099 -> 0.95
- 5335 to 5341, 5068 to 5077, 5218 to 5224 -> 1.07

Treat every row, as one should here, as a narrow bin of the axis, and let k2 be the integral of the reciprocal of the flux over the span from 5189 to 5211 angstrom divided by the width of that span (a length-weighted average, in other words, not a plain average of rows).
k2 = 0.066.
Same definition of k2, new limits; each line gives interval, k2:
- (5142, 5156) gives 0.066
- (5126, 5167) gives 0.065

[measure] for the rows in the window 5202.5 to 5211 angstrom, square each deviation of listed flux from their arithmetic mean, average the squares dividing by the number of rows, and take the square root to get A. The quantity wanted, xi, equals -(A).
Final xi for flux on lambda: -1.2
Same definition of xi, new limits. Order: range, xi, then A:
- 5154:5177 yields -3.2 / 3.20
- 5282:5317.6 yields -1.2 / 1.20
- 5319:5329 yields -1.9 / 1.88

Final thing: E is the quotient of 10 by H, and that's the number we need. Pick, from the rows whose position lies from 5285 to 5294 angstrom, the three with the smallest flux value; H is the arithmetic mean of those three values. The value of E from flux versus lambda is 0.50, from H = 20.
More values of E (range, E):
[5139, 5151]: 0.66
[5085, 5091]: 0.59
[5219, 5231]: 0.61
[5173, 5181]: 1.00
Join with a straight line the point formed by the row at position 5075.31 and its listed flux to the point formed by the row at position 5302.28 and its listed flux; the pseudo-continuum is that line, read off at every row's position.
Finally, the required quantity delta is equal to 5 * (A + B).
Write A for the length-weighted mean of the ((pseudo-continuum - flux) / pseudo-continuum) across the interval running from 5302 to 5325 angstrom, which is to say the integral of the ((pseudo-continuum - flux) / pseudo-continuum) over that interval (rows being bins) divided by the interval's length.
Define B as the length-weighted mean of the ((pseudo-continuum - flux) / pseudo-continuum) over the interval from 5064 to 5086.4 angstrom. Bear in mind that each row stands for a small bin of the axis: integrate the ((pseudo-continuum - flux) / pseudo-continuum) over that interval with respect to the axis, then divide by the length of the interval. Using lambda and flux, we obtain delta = -0.09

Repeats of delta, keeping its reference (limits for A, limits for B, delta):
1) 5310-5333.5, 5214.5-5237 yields 0.09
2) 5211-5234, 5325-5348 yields 0.30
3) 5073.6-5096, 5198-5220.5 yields 0.58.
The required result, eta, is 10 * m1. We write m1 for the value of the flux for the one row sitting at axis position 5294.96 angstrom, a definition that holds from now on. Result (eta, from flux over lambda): 195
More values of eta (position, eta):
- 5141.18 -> 160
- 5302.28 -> 193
